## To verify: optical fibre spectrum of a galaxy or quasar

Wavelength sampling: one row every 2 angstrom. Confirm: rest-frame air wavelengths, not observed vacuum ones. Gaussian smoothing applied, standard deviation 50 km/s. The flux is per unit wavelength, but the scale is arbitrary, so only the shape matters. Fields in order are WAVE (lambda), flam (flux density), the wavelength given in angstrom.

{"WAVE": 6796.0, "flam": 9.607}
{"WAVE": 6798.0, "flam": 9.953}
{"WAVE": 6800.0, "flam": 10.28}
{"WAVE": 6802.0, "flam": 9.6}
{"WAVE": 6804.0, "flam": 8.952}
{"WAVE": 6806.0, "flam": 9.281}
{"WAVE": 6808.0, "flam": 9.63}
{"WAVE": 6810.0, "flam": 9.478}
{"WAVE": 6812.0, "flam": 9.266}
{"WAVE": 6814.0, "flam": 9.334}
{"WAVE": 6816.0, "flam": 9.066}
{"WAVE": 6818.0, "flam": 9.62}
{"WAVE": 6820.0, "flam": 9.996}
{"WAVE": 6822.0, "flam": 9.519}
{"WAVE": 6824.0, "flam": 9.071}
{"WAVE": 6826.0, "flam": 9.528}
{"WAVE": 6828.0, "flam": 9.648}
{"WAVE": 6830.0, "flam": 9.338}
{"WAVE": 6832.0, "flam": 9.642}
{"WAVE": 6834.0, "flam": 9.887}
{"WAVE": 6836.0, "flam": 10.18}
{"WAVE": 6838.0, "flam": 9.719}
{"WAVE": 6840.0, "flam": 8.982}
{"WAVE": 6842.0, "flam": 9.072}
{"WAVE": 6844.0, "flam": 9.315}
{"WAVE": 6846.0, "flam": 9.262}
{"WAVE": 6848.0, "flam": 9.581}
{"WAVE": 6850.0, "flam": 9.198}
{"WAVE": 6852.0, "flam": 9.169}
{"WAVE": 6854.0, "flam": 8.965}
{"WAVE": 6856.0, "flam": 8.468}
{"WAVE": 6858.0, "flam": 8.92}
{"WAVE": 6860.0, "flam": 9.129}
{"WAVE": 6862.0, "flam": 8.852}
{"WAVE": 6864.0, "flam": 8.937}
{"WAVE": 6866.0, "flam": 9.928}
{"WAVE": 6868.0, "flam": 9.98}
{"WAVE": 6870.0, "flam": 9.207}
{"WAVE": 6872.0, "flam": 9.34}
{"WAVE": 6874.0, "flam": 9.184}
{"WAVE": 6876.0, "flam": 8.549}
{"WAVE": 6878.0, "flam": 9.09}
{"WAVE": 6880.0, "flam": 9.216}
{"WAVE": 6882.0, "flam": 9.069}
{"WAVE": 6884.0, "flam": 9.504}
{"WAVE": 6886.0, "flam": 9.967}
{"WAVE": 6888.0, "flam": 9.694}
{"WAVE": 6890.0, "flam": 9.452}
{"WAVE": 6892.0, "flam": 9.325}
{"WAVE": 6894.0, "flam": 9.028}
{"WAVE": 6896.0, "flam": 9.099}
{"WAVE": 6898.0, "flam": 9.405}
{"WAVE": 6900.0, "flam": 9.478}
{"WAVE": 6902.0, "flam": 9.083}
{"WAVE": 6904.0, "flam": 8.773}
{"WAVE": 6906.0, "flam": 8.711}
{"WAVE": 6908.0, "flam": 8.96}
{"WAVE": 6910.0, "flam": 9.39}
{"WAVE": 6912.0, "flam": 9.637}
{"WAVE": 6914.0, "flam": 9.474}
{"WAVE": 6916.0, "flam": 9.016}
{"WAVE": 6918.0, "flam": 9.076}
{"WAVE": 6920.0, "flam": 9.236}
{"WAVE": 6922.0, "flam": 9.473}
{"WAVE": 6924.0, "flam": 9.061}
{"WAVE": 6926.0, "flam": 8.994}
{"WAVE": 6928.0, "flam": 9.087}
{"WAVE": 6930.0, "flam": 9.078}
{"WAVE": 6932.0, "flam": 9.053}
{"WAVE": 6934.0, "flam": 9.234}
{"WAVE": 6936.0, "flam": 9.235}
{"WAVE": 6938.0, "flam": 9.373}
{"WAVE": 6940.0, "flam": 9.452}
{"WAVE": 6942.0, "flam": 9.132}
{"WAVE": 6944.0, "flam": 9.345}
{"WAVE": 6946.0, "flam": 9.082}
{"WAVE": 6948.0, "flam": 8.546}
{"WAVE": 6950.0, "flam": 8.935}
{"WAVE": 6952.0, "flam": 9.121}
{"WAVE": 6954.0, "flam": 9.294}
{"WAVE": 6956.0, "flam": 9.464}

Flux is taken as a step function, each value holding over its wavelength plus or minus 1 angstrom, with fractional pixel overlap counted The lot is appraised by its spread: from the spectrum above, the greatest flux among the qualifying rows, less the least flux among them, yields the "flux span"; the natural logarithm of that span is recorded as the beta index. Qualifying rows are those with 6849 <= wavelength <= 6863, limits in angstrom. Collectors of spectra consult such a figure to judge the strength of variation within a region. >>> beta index -0.3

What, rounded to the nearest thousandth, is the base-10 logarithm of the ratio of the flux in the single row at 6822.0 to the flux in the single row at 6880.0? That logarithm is 0.014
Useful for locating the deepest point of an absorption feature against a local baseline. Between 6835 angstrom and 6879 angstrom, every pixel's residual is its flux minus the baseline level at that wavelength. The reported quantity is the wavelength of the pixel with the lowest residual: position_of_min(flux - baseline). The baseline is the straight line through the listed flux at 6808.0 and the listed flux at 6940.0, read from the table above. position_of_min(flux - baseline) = 6856.0 angstrom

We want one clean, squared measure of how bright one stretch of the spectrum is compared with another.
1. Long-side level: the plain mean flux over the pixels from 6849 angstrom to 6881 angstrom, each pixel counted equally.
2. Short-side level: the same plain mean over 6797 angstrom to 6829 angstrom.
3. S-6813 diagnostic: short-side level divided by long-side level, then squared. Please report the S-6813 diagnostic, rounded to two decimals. 1.09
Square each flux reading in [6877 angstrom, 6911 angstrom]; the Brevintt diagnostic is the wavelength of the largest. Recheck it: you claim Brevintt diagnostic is 6886.0 angstrom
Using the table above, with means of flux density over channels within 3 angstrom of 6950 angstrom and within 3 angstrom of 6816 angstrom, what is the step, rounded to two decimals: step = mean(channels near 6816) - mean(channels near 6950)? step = 0.47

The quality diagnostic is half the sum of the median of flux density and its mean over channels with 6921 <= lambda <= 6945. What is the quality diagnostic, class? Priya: 9.20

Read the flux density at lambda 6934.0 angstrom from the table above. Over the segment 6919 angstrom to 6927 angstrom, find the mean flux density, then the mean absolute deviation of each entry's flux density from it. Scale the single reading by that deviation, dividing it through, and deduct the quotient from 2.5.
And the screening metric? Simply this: -54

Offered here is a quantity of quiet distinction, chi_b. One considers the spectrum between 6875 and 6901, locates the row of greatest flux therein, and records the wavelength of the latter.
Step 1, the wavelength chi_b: 6886.0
